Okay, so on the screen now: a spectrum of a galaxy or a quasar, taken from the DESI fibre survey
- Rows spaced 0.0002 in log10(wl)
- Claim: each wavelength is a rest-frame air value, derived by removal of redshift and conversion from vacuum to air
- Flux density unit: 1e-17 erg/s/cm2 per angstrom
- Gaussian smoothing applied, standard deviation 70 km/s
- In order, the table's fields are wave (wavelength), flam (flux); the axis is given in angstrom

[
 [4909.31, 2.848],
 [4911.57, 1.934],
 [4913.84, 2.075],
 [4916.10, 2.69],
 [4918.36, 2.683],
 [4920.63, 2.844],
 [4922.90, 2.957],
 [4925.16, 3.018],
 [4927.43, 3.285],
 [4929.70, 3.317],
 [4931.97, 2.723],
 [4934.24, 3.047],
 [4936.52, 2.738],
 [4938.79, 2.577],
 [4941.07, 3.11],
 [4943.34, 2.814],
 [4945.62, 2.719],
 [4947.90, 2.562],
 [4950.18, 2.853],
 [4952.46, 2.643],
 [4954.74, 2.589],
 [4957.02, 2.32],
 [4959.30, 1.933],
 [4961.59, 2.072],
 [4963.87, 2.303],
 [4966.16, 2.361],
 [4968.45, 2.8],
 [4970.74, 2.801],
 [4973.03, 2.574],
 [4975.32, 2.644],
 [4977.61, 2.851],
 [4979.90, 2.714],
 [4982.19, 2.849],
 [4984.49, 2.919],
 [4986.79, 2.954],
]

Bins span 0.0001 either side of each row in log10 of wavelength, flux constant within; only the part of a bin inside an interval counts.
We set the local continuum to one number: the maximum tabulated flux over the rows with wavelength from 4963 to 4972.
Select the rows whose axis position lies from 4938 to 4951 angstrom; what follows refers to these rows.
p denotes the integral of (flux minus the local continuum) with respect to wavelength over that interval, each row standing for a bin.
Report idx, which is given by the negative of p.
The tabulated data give 0.3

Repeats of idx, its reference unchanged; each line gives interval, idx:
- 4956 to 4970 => 6.8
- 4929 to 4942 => -1.3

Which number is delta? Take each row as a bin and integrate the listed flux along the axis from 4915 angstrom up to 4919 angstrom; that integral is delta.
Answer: 10.8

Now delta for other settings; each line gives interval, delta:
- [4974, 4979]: 13.7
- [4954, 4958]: 9.8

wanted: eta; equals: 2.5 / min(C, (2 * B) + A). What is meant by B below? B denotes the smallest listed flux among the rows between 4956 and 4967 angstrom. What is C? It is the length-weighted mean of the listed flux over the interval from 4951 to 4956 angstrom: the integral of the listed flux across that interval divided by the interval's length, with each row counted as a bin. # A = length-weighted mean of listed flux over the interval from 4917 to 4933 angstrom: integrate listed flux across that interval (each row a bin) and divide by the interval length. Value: 0.95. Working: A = 3.0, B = 1.933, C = 2.63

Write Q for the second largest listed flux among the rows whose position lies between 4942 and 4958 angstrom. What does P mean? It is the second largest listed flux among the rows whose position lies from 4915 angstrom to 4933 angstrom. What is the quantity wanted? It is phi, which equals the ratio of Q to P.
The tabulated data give 0.86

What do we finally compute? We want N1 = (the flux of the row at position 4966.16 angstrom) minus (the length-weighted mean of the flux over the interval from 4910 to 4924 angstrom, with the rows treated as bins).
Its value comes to -0.2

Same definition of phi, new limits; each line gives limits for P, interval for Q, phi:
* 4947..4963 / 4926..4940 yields 1.24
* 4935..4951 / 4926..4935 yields 1.15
